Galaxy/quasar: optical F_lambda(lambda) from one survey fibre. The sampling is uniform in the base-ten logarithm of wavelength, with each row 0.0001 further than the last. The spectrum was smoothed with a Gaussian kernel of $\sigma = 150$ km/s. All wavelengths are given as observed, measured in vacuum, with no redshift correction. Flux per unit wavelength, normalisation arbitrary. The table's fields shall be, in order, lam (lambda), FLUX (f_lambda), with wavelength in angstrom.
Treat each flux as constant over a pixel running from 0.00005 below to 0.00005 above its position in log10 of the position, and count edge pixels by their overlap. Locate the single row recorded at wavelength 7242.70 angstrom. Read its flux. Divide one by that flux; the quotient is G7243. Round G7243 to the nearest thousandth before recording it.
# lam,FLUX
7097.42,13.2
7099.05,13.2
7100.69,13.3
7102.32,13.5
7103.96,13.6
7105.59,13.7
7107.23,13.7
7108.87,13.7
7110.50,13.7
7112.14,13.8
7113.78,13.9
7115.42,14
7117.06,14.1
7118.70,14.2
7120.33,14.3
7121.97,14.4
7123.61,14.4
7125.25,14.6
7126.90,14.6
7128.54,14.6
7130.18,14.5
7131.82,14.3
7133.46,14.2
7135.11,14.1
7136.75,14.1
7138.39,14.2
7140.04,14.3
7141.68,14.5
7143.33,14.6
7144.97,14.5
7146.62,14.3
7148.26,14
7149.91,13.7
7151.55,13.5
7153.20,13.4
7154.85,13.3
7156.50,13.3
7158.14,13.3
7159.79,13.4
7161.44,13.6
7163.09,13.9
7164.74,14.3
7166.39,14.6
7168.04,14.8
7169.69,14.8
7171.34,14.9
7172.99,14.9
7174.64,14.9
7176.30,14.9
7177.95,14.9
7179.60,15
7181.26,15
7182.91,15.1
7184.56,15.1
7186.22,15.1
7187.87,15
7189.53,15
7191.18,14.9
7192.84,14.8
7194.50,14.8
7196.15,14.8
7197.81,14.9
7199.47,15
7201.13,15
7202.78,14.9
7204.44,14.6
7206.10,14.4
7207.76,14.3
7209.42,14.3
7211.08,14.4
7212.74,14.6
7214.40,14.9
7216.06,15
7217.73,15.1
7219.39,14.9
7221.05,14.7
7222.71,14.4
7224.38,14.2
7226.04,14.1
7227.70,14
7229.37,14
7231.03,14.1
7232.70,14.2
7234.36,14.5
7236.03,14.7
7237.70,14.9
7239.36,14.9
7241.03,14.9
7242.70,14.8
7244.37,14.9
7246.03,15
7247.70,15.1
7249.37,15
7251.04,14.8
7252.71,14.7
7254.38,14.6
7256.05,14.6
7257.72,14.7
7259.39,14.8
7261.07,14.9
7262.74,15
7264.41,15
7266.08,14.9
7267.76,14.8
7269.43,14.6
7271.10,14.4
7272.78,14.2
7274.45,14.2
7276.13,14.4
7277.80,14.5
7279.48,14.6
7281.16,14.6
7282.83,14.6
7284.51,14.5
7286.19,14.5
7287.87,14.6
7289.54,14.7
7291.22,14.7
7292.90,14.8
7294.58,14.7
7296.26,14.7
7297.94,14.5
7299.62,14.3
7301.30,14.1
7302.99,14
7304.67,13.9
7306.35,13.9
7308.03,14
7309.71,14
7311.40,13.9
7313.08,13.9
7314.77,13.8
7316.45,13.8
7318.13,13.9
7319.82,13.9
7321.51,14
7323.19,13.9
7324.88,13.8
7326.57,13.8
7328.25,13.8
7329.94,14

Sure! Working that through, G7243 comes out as 0.068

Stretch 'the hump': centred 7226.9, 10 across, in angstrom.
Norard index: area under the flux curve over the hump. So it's 141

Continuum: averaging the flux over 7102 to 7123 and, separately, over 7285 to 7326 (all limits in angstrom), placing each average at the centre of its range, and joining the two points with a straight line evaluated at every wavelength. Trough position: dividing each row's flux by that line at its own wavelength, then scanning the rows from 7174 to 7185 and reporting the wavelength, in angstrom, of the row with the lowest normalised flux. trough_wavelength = 7177.95 angstrom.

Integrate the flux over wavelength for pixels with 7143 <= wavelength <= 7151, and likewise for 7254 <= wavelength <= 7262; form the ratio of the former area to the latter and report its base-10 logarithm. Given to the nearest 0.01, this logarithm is -0.02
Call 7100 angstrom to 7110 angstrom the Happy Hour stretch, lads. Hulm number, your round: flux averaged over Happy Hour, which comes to 13.6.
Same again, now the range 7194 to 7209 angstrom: 14.7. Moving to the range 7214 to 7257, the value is 14.7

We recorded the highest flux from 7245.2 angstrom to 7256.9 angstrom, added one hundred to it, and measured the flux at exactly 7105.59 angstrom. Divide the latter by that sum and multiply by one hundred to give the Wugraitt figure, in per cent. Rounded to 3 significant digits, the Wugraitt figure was 11.9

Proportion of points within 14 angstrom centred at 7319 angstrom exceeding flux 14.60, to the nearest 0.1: 0.0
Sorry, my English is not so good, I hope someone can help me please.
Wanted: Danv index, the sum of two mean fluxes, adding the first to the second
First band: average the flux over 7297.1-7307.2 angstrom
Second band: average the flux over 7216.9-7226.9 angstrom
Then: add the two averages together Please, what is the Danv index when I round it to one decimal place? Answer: 28.7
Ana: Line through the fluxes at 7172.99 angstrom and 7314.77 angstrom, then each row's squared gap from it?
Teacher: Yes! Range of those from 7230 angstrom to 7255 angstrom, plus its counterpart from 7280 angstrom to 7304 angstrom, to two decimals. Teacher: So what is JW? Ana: 1.28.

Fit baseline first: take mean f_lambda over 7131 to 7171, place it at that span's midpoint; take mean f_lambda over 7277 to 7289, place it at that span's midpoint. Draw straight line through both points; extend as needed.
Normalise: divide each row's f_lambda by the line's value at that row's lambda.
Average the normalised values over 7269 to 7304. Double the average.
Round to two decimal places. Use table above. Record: 1.99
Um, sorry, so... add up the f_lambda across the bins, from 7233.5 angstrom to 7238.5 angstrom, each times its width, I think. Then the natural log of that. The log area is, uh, 4.3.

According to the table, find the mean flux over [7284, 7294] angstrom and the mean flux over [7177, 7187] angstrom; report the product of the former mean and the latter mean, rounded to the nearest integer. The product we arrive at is 220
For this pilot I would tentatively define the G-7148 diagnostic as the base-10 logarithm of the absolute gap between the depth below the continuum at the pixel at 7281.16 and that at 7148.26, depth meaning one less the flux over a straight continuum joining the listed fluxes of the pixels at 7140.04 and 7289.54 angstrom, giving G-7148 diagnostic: -1.8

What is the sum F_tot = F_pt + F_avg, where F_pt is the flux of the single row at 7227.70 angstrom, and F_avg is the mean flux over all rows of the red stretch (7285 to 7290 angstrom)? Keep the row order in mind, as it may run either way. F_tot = 28.6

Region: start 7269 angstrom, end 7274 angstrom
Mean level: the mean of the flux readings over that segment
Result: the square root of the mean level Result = 3.79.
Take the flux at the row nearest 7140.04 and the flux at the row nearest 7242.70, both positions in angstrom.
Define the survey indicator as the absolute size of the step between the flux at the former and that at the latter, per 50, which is 0.010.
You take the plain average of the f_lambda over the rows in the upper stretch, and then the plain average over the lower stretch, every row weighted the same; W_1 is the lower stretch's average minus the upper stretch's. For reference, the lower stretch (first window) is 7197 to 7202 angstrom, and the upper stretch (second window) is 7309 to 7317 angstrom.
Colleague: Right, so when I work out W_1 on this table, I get 1.1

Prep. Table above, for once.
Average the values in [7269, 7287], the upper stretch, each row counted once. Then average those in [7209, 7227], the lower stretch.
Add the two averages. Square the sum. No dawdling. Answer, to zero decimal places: 845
